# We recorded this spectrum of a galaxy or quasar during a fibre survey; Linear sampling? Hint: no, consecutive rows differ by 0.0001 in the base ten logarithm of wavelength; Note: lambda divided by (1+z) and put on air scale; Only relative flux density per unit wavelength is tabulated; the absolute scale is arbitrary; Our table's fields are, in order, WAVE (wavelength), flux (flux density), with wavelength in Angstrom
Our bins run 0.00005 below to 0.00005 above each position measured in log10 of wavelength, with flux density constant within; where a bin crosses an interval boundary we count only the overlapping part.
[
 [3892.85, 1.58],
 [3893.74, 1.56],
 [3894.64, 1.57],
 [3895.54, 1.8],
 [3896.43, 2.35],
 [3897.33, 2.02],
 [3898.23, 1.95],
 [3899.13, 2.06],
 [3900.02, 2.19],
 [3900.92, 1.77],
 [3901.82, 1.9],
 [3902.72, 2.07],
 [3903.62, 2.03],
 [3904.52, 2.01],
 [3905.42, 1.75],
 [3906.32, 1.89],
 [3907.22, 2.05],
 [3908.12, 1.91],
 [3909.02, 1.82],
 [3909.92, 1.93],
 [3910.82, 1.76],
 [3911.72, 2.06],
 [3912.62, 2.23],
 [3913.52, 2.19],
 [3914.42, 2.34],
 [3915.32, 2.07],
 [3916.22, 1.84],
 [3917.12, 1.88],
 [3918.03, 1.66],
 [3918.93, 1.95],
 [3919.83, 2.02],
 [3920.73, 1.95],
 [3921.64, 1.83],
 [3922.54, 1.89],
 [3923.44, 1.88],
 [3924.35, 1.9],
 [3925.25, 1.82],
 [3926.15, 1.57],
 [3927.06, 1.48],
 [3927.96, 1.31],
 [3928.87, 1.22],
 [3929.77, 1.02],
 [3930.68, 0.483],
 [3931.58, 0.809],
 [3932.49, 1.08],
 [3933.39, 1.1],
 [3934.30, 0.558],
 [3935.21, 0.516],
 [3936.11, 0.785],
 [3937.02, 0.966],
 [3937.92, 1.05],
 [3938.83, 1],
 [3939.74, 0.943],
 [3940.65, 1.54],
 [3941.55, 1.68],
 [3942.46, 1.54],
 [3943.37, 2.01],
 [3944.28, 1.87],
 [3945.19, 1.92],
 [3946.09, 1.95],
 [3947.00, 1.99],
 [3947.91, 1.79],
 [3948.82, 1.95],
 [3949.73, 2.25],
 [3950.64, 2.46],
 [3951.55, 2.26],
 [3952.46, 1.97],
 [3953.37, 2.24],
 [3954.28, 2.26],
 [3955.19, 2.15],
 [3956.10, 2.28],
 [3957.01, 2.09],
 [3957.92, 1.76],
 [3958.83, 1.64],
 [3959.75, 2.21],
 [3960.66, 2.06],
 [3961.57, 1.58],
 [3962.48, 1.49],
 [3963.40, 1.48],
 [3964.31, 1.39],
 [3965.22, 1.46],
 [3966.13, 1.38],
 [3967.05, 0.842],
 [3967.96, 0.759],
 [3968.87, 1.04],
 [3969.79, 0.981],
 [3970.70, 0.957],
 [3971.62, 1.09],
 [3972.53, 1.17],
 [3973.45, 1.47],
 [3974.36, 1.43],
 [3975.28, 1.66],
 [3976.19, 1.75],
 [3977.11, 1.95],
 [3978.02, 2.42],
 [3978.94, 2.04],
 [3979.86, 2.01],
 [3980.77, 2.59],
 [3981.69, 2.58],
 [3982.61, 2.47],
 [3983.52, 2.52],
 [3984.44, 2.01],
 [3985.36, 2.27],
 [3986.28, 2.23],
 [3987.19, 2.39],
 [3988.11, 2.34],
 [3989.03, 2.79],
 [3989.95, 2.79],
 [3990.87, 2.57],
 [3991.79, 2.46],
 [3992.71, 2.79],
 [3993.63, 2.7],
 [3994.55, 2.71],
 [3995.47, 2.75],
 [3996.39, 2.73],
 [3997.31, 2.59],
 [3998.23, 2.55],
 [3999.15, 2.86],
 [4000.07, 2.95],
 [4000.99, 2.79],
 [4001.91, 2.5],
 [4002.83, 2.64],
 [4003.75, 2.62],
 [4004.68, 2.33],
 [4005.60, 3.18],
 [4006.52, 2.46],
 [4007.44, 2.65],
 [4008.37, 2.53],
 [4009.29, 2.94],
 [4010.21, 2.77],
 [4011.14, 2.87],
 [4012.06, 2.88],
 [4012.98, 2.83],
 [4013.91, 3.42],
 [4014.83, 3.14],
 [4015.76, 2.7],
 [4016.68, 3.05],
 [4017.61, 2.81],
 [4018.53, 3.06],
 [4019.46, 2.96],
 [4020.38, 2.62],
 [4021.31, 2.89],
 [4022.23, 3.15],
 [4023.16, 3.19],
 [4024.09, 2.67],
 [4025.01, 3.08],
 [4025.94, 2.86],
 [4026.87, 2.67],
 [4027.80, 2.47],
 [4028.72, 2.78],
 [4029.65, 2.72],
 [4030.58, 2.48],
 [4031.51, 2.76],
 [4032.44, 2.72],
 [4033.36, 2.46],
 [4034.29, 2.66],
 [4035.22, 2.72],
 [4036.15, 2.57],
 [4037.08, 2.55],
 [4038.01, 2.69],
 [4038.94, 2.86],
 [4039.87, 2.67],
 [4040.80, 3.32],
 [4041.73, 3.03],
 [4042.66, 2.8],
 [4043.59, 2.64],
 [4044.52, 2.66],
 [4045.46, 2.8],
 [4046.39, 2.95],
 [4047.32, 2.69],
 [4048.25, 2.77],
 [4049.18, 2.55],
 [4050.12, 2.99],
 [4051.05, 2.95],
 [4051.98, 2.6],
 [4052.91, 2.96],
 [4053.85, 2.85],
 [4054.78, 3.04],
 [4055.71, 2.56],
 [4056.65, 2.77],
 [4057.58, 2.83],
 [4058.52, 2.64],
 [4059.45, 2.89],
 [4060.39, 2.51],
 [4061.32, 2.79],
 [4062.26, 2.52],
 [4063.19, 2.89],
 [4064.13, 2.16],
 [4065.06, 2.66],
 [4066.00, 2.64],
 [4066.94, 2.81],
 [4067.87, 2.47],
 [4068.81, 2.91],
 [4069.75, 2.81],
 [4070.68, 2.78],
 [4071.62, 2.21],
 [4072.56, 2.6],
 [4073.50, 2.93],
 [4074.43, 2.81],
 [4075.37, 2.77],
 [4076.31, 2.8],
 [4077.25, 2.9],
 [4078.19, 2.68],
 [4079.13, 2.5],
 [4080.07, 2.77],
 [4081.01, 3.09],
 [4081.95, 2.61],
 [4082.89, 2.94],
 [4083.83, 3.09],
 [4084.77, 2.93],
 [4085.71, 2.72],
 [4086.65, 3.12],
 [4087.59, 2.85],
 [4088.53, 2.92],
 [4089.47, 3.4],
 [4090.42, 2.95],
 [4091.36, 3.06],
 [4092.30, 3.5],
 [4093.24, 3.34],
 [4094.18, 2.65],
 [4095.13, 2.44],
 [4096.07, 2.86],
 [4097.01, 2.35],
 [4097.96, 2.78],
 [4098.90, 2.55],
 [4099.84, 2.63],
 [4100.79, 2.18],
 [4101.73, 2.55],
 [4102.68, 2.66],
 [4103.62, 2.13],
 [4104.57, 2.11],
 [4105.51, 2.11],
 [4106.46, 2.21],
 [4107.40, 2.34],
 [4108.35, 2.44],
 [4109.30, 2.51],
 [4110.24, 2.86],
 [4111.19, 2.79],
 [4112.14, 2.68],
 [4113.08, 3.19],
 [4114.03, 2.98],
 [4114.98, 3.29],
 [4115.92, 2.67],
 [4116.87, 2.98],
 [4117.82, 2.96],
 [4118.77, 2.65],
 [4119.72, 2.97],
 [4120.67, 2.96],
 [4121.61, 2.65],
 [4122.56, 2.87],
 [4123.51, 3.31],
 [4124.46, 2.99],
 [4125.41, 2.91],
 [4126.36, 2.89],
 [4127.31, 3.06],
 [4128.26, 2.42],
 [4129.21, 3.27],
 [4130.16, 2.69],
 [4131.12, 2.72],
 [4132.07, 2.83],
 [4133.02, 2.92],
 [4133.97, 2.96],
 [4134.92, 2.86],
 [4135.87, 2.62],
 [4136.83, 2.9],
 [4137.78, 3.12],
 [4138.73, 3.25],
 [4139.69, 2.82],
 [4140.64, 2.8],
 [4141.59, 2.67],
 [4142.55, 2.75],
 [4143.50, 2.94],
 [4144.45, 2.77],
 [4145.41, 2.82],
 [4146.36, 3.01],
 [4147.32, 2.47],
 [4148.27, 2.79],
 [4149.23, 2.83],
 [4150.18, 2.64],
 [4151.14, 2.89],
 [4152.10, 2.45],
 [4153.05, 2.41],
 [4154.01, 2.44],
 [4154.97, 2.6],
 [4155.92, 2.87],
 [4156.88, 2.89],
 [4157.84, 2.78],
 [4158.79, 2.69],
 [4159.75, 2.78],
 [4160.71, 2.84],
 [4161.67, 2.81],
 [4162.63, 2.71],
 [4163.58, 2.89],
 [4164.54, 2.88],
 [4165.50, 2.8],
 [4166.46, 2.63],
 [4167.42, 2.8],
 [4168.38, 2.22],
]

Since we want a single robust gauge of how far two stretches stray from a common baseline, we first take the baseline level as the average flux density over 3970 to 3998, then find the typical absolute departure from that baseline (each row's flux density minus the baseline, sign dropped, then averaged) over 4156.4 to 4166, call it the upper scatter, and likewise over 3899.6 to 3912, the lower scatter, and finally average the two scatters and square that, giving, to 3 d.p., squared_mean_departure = 0.189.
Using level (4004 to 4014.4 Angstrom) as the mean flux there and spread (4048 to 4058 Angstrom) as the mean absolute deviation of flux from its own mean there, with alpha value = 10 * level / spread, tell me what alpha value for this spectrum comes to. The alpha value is 197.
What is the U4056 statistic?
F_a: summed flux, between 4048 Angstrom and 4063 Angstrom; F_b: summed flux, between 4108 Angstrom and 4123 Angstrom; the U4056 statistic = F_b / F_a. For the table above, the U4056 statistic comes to 1.03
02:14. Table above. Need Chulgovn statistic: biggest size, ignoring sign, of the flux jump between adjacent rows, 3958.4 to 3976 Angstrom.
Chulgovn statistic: 0.57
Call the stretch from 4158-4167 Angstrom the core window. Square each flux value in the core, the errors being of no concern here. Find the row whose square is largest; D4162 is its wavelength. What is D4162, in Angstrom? 4163.58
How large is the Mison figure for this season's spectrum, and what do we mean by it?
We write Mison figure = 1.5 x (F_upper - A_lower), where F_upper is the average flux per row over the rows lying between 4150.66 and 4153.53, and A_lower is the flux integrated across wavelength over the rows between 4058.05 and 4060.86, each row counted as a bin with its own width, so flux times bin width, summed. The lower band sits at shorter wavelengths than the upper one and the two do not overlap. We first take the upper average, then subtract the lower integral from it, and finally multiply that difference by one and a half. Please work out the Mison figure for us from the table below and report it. -7.4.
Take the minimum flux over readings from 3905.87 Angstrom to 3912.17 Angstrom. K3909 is 1.76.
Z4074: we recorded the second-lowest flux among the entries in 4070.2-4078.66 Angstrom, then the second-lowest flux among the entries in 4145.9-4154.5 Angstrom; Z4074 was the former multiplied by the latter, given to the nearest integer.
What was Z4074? 6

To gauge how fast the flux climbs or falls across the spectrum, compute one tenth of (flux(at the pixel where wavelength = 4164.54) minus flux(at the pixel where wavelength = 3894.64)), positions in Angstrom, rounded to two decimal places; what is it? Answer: 0.13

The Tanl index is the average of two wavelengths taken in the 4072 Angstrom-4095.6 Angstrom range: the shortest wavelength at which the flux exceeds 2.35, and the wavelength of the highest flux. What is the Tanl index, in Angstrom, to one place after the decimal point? 4082.4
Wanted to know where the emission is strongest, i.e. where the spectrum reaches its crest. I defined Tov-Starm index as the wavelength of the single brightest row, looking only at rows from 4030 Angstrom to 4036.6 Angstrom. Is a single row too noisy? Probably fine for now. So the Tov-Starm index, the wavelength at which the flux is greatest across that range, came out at 4031.51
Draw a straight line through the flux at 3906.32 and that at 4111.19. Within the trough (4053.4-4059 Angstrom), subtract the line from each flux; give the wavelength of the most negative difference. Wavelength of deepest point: 4055.71 Angstrom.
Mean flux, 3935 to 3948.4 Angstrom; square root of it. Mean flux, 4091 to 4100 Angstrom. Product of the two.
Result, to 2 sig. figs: 3.4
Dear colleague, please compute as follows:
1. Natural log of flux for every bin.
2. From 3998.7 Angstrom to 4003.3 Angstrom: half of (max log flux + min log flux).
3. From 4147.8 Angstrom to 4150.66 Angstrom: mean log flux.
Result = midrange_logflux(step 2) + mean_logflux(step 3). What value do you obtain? 2.01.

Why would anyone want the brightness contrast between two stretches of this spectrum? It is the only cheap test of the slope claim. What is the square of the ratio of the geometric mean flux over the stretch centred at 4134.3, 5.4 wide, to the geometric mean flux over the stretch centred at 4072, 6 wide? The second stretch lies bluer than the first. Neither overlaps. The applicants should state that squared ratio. 1.13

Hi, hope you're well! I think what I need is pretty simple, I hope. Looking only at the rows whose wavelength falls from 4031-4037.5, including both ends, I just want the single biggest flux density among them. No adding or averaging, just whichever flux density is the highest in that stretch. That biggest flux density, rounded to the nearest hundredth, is 2.76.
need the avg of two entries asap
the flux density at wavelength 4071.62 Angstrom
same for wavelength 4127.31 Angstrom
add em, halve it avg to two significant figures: 2.6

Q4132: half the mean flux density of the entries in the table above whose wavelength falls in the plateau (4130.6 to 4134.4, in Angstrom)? 1.43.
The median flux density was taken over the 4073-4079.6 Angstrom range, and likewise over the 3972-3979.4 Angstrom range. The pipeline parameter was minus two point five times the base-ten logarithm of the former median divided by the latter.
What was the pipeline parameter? -0.5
